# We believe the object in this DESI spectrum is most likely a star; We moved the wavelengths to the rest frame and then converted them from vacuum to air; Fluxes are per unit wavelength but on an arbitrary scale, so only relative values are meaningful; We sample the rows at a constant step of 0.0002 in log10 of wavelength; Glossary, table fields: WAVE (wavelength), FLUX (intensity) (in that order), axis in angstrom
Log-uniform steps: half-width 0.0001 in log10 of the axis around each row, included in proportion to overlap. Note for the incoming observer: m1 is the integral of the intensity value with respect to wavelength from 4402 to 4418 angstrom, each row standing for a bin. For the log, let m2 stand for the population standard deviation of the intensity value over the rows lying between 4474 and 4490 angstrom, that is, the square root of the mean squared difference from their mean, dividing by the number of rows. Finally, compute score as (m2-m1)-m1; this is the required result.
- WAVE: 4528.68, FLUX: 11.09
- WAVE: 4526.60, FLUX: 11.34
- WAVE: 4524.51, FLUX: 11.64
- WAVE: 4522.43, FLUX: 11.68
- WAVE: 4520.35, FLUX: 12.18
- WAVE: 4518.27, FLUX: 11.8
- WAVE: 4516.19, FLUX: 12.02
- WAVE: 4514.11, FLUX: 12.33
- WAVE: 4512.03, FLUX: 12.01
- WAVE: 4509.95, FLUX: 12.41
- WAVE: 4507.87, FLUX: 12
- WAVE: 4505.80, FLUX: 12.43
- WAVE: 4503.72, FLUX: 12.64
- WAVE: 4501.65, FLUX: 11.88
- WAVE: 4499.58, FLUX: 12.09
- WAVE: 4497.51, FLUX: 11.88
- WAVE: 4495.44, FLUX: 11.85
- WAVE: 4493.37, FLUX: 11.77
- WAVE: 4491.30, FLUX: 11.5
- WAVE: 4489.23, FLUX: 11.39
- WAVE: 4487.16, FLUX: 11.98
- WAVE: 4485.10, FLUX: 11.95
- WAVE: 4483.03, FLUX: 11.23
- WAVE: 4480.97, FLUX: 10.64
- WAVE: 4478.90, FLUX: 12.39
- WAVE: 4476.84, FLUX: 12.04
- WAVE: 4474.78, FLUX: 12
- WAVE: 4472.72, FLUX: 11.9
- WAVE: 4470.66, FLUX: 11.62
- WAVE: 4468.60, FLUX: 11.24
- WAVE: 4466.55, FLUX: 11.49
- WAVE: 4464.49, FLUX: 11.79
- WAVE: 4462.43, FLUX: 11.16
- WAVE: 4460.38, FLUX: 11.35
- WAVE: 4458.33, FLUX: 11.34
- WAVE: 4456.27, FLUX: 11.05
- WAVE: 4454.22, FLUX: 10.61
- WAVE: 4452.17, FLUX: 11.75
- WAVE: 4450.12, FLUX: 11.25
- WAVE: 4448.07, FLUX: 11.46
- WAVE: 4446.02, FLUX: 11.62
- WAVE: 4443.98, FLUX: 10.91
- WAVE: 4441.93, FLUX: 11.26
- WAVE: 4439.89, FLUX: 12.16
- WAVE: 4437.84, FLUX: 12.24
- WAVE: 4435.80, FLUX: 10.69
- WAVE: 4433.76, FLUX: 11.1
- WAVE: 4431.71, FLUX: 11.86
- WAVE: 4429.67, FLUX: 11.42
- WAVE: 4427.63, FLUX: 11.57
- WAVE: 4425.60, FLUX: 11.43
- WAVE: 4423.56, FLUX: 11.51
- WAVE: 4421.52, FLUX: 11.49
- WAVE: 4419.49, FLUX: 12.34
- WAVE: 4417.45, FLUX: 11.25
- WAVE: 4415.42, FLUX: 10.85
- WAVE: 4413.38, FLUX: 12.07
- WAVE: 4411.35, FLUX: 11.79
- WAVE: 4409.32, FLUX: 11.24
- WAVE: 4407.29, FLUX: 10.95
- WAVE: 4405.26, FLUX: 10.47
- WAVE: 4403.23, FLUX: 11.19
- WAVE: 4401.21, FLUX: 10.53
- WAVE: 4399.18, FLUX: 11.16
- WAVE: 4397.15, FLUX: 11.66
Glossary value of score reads -358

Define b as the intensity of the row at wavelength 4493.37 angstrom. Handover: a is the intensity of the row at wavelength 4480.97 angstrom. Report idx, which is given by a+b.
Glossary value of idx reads 22.4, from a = 10.64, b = 11.77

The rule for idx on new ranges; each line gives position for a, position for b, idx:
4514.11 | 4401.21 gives 22.9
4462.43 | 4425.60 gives 22.6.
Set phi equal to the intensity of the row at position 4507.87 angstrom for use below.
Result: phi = 12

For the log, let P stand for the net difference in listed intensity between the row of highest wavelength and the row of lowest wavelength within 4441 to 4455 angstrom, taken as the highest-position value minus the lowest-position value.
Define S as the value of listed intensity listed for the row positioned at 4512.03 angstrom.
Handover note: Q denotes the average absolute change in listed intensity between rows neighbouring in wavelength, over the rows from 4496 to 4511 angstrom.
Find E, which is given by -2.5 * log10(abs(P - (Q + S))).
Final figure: -2.79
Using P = -0.65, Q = 0.37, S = 12.01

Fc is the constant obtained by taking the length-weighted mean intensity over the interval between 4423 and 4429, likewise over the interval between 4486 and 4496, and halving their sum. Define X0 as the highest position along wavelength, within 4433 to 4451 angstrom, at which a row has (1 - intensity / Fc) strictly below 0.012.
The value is 4446.02 angstrom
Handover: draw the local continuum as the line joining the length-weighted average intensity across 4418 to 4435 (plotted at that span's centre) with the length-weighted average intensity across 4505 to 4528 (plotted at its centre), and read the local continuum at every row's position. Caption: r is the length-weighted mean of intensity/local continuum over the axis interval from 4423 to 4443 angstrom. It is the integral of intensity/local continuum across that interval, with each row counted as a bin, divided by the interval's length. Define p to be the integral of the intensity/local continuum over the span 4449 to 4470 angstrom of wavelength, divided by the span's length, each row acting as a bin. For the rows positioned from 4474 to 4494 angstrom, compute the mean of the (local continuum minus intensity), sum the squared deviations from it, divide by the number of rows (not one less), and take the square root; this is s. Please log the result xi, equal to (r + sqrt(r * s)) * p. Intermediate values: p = 0.97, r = 0.99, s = 0.49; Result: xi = 1.63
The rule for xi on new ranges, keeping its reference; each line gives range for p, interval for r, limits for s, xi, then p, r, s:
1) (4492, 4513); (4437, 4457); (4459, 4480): 1.59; 1.02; 0.98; 0.35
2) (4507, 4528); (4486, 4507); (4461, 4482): 1.69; 1.00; 1.01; 0.48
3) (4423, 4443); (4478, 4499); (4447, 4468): 1.54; 0.99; 0.98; 0.32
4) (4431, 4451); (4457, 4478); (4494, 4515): 1.46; 0.98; 0.99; 0.25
